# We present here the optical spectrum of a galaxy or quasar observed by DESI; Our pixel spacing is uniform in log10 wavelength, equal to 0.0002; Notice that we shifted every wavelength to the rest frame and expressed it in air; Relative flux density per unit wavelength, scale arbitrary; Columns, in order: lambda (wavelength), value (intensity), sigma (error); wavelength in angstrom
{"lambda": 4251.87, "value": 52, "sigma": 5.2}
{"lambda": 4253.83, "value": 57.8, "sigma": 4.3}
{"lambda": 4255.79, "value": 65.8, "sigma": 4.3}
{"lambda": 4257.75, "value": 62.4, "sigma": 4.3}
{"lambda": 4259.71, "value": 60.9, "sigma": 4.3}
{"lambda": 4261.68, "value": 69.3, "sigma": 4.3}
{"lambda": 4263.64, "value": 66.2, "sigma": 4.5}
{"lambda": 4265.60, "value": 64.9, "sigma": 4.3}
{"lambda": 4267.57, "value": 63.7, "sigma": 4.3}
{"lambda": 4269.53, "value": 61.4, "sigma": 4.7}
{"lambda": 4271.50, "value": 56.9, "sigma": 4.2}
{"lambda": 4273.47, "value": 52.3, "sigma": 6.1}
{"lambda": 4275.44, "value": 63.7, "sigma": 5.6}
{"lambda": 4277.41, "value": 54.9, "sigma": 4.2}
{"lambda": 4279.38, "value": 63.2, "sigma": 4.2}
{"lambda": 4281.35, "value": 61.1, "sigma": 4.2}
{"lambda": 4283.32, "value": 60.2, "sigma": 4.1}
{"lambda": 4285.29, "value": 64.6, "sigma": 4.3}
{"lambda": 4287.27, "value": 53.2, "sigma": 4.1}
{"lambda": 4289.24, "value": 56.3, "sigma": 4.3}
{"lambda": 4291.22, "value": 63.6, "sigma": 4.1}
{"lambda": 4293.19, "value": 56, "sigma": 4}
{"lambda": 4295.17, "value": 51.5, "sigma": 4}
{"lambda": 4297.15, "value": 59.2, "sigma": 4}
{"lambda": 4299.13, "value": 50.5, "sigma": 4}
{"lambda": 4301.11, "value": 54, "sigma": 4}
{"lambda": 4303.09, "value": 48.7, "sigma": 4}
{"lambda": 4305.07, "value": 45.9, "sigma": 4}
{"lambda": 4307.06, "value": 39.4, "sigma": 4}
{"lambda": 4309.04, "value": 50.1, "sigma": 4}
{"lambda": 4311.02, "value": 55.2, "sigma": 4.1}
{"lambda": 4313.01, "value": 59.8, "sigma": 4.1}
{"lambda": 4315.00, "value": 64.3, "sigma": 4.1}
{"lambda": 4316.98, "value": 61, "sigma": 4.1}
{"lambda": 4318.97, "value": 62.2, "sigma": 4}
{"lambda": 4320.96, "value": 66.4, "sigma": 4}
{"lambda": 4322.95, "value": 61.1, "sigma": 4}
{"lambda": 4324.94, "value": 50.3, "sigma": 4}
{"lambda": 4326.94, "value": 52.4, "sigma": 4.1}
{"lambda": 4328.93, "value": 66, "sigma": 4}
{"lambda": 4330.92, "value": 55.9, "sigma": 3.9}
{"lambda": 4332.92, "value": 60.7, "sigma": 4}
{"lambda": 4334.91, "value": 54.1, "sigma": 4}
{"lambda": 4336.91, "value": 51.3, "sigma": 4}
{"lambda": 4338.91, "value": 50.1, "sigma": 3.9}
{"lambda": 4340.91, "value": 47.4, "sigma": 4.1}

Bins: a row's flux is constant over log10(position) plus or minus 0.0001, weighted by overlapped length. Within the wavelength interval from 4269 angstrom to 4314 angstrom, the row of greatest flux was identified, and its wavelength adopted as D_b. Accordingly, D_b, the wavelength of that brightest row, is 4285.29 angstrom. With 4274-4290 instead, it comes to 4285.29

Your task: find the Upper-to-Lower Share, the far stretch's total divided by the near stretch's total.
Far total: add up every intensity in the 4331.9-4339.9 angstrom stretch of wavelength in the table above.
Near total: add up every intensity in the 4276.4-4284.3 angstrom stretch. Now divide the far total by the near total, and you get 0.90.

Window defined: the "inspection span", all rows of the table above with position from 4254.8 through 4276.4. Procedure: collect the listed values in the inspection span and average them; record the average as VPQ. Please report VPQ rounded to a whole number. 62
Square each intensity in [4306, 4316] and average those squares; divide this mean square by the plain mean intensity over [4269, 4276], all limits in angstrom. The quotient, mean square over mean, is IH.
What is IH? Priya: 51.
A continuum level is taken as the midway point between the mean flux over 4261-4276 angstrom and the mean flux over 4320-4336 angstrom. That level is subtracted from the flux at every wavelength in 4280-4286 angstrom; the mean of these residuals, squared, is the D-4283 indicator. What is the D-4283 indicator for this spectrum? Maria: 3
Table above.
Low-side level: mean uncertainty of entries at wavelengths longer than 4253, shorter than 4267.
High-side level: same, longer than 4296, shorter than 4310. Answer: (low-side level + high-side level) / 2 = 4.16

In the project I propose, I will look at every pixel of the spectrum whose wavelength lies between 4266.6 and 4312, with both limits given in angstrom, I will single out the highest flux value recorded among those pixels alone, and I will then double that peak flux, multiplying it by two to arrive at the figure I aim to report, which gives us 129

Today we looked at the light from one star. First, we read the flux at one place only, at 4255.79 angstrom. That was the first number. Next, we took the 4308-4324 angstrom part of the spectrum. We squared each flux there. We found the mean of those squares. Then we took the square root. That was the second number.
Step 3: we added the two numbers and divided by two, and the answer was 63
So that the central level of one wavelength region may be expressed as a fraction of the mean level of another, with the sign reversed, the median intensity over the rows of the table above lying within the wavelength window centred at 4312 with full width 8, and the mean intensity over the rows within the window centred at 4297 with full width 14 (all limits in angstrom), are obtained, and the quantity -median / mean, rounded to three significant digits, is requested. -1.05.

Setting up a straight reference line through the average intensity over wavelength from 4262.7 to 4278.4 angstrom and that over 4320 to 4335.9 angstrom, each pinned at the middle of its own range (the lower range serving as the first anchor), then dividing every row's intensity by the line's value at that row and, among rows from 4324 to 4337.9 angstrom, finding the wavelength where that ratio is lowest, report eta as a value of 4324.94 angstrom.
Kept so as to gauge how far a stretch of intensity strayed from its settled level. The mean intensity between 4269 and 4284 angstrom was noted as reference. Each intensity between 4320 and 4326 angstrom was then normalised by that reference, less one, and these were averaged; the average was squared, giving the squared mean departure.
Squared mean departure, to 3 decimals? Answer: 0.000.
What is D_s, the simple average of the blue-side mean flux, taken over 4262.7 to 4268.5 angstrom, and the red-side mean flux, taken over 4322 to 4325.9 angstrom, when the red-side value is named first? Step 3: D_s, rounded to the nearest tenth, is 60.3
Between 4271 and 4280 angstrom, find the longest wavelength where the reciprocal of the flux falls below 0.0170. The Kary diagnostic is 4279.38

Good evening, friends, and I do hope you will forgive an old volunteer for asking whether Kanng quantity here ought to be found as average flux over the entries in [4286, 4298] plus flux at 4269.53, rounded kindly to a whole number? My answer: 118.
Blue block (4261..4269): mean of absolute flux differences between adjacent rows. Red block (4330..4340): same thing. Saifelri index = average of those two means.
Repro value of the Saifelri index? 2.9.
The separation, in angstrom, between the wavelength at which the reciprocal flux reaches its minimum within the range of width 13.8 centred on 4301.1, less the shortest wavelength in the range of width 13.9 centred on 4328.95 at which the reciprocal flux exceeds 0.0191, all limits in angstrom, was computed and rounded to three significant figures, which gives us -27.8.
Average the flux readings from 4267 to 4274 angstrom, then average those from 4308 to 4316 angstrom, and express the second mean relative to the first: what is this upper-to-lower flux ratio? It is 0.98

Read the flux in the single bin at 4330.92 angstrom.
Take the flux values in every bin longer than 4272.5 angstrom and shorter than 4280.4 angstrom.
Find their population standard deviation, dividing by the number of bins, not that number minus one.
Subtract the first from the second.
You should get -50.9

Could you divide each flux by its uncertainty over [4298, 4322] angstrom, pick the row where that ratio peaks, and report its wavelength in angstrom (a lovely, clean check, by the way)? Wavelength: 4320.96 angstrom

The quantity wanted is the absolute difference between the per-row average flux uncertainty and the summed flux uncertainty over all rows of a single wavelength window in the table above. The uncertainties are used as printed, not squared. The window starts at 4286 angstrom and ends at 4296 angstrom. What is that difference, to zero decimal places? 16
